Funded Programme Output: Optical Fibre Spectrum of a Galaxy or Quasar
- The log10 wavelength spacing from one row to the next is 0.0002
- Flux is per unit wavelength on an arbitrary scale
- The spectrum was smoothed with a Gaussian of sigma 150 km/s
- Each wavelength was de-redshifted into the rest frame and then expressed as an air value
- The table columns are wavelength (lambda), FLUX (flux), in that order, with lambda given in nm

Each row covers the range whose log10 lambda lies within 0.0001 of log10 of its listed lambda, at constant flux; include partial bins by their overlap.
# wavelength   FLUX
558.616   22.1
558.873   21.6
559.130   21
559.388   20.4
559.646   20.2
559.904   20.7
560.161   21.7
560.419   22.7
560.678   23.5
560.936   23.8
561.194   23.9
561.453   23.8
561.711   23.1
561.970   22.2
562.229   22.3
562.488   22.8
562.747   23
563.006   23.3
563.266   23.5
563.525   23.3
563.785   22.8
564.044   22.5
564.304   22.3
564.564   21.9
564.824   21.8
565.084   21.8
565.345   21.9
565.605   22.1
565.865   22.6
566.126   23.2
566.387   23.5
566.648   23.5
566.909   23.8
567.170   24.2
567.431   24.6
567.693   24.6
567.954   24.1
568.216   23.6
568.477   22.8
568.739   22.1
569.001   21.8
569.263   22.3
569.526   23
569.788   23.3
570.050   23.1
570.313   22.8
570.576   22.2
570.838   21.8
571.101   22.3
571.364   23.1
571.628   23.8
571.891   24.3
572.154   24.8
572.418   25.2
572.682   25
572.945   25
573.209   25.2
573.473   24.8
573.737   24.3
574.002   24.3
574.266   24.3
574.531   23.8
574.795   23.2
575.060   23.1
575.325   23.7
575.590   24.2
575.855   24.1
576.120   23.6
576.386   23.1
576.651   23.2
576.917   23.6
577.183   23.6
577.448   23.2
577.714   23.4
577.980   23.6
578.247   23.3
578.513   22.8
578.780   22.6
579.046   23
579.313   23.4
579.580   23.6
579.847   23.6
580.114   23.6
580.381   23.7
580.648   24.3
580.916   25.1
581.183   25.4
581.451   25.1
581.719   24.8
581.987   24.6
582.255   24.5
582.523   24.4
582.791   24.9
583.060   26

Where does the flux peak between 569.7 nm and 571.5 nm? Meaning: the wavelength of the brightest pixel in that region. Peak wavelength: 569.788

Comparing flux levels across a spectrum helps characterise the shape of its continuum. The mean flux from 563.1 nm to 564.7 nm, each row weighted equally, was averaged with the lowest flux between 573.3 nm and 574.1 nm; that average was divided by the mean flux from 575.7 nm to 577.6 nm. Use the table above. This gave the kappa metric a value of 1.00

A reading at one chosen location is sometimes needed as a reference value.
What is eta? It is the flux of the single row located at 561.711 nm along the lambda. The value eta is 23.1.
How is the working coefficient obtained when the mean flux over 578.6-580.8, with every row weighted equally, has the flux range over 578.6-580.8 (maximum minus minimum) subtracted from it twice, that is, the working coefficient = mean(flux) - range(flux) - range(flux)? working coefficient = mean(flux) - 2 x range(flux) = 20.1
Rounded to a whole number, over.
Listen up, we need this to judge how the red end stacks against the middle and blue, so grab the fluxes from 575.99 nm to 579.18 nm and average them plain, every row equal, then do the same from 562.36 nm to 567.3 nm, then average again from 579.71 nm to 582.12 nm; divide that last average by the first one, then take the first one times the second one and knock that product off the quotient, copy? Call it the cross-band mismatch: -530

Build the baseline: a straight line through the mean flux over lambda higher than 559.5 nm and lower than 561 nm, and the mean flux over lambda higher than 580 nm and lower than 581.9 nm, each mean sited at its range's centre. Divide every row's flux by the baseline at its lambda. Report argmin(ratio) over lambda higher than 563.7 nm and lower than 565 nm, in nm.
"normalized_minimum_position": 564.824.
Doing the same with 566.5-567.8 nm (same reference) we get 566.648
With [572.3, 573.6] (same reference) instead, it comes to 573.473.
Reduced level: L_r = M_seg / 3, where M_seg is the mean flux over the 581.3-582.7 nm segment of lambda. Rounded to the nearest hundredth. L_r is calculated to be 8.23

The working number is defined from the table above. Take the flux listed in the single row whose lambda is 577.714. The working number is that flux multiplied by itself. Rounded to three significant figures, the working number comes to 548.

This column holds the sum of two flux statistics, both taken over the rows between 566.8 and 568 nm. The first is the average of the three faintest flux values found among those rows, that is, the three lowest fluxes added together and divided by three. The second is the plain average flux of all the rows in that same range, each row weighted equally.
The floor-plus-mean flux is 48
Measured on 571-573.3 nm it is 47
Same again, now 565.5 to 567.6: 46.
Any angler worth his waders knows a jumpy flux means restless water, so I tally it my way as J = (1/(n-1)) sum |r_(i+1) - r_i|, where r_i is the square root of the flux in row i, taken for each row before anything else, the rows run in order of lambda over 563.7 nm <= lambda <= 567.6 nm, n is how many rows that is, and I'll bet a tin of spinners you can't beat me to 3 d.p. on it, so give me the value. 0.028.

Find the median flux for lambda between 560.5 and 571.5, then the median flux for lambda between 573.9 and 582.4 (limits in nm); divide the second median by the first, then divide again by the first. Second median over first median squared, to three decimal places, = 0.045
